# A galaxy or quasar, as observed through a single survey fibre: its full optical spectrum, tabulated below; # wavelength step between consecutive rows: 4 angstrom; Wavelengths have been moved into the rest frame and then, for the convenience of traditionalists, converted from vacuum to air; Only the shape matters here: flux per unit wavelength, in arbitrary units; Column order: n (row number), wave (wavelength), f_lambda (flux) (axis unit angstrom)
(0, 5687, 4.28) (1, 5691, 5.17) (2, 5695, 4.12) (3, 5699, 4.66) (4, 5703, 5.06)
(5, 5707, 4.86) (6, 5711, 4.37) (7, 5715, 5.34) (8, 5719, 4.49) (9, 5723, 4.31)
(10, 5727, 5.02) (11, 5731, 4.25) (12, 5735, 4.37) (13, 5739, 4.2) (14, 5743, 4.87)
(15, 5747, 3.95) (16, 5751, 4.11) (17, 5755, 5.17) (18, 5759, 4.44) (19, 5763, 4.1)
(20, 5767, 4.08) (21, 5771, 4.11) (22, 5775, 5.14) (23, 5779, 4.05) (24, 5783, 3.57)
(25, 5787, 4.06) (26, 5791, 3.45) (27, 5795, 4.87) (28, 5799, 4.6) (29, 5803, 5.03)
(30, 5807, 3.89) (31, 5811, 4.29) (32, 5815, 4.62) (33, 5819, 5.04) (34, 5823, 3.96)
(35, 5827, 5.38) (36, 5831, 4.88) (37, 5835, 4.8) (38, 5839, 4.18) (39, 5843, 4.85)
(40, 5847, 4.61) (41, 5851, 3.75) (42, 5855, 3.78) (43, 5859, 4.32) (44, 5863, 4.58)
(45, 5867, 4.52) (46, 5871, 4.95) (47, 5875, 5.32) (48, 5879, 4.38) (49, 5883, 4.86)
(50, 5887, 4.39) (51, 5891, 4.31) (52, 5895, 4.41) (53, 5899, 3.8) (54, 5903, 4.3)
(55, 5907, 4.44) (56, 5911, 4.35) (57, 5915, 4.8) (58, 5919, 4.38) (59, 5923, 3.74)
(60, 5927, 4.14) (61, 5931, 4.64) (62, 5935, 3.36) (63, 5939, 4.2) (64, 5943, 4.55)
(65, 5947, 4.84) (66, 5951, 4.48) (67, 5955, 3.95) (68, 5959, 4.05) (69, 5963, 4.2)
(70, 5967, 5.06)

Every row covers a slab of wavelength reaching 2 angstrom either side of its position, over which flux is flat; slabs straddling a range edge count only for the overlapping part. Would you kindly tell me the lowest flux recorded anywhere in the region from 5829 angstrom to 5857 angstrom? 3.75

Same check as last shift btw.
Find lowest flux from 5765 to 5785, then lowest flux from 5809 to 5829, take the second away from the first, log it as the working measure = -0.39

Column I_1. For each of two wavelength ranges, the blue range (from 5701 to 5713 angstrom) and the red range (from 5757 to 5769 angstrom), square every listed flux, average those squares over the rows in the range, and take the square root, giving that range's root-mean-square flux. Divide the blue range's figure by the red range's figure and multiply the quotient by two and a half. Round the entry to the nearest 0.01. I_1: 2.83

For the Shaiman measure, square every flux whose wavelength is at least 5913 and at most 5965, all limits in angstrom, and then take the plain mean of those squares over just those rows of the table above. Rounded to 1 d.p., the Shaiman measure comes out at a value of 18.3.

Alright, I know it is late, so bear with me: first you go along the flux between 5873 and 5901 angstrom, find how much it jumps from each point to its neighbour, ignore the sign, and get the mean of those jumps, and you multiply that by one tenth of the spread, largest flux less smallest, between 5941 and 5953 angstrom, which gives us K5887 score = 0.016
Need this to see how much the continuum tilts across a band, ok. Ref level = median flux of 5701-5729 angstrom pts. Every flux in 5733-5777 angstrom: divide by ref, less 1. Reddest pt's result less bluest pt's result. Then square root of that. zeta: 0.398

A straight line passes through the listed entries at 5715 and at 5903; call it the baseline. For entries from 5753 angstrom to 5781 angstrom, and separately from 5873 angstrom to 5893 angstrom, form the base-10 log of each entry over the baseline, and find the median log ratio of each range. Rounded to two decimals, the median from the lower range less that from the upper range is -0.09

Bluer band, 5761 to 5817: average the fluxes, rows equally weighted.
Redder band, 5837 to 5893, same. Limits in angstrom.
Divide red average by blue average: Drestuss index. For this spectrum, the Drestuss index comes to 1.05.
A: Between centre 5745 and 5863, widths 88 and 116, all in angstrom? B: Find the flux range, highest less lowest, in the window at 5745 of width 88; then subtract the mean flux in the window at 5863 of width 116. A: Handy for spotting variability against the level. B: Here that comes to -2.72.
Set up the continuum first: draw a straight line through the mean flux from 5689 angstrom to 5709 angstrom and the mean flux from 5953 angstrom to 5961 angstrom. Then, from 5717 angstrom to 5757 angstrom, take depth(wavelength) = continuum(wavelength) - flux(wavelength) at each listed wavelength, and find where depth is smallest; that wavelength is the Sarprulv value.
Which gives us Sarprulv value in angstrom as 5755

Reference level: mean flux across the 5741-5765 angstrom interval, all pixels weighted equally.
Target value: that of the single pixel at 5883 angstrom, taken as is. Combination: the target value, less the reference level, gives 0.4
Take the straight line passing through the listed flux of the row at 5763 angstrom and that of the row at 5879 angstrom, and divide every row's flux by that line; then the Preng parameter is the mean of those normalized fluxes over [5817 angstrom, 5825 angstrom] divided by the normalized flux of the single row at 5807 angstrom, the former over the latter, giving 1.15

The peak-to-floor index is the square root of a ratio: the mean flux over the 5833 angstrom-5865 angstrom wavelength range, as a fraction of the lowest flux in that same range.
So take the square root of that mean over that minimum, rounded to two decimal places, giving 1.08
